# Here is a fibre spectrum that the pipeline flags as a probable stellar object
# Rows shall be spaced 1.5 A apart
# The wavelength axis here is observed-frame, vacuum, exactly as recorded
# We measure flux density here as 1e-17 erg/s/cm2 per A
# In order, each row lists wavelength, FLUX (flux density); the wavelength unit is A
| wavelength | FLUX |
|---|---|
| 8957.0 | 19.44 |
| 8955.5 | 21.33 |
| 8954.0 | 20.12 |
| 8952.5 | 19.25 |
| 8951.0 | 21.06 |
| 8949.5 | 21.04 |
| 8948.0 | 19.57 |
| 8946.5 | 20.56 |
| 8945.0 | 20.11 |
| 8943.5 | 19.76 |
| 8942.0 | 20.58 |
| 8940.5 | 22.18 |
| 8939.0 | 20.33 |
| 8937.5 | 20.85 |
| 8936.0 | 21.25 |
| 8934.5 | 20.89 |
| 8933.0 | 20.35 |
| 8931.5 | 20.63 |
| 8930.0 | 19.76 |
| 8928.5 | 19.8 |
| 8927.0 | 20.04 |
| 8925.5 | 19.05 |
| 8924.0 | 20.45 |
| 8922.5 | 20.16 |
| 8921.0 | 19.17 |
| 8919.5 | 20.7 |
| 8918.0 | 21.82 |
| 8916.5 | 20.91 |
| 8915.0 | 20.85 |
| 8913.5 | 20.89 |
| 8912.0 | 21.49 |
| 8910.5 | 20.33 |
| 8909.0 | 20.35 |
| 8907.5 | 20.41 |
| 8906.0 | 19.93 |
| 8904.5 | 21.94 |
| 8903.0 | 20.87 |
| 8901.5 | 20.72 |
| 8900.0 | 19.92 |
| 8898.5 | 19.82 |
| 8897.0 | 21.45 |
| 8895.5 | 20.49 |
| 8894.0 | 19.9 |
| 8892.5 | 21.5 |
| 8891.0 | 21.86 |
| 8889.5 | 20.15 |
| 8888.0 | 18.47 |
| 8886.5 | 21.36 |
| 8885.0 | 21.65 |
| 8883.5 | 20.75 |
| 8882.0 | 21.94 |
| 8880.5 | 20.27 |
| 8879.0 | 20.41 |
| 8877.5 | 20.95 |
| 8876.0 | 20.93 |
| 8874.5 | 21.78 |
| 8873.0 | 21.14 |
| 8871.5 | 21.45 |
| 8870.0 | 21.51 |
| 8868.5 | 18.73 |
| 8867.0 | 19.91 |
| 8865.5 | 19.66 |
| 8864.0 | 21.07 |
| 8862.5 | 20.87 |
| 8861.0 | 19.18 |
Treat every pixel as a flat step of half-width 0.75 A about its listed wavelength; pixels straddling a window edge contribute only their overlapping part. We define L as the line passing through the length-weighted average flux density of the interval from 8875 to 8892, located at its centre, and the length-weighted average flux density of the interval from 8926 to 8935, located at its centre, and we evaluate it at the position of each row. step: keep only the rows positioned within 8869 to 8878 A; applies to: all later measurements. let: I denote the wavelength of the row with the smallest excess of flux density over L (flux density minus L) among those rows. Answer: 8876.0 A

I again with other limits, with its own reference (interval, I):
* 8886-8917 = 8888.0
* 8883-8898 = 8888.0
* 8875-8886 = 8880.5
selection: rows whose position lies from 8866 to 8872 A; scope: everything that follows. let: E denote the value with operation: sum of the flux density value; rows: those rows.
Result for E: 82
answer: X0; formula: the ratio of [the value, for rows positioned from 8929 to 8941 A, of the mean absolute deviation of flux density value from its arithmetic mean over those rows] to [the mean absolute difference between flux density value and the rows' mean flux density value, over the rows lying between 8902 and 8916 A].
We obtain 1.09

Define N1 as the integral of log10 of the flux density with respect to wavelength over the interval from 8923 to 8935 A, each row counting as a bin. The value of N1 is 15.6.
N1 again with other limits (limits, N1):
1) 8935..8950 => 19.7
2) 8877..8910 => 43.4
